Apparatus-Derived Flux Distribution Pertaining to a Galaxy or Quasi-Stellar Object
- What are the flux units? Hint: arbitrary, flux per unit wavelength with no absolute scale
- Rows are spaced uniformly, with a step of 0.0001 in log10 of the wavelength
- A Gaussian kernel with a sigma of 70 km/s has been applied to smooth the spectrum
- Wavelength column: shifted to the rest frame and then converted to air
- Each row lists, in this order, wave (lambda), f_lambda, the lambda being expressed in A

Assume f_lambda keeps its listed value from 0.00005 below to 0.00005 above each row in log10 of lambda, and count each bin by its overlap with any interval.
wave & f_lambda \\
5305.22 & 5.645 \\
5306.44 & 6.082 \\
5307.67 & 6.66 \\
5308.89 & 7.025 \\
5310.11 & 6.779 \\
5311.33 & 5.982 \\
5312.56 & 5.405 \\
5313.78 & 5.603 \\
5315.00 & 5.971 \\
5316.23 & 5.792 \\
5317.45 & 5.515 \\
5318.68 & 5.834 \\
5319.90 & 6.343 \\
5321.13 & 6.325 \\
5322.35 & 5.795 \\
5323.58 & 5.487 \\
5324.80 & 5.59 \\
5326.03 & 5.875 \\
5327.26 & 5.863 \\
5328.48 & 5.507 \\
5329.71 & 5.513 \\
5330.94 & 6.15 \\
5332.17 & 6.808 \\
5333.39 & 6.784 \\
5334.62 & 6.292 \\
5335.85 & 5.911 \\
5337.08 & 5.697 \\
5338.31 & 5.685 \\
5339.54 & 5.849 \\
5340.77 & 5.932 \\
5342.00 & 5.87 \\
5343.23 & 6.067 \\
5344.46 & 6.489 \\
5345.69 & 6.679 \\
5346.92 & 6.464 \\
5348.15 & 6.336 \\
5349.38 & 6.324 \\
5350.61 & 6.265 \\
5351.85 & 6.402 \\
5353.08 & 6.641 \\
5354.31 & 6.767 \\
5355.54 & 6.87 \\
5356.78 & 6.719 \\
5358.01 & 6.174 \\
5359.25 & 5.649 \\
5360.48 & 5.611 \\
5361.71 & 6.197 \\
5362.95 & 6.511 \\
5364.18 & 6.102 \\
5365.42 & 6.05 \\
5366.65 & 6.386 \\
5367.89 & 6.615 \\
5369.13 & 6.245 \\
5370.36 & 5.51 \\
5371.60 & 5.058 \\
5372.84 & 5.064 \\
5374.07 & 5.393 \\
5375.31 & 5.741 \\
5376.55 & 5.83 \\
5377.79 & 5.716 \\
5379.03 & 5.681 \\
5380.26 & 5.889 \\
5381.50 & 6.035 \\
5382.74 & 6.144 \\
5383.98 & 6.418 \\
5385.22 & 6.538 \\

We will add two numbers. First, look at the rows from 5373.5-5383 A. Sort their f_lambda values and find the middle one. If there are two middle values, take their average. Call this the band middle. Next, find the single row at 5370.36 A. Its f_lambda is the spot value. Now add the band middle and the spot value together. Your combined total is 11.3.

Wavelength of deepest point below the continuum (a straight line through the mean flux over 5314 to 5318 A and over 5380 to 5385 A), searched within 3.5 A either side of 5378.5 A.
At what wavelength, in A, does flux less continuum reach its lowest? 5379.03 A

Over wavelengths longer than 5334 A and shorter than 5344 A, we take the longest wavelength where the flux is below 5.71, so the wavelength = 5338.31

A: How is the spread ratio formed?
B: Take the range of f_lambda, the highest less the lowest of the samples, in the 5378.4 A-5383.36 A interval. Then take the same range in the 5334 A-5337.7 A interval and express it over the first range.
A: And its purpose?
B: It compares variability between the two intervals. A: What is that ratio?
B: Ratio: 1.3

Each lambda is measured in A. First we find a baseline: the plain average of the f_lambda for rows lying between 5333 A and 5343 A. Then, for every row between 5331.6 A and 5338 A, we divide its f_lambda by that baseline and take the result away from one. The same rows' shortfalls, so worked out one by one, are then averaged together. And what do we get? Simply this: -0.05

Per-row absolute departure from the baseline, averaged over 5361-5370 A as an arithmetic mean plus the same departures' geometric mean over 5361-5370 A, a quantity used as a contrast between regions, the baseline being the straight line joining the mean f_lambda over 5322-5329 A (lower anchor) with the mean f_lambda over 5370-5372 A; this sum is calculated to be 1.9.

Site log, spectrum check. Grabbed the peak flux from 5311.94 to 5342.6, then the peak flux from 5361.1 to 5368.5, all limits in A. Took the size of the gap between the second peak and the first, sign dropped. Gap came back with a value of 0.19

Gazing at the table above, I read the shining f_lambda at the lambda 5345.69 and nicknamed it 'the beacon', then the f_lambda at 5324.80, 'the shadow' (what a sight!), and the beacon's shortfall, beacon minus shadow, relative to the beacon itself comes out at 0.16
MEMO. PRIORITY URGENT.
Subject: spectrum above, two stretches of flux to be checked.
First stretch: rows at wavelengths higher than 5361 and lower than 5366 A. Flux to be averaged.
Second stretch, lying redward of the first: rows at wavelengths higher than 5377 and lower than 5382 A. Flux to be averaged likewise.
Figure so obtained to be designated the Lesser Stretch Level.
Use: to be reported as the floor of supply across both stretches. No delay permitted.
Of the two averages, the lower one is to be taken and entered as 5.8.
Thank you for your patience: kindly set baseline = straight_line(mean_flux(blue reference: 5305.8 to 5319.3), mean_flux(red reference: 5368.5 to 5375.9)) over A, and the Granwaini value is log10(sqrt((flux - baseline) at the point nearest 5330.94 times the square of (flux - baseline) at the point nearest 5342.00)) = -1.4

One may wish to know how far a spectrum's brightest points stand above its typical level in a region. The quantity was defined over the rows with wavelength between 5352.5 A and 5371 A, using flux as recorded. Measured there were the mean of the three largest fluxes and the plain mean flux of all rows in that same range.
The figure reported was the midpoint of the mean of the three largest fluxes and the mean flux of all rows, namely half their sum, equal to 6.5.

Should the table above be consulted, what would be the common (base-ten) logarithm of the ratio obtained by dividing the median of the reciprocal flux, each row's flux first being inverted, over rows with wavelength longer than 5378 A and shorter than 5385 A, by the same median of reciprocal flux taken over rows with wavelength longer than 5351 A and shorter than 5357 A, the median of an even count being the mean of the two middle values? 0.05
